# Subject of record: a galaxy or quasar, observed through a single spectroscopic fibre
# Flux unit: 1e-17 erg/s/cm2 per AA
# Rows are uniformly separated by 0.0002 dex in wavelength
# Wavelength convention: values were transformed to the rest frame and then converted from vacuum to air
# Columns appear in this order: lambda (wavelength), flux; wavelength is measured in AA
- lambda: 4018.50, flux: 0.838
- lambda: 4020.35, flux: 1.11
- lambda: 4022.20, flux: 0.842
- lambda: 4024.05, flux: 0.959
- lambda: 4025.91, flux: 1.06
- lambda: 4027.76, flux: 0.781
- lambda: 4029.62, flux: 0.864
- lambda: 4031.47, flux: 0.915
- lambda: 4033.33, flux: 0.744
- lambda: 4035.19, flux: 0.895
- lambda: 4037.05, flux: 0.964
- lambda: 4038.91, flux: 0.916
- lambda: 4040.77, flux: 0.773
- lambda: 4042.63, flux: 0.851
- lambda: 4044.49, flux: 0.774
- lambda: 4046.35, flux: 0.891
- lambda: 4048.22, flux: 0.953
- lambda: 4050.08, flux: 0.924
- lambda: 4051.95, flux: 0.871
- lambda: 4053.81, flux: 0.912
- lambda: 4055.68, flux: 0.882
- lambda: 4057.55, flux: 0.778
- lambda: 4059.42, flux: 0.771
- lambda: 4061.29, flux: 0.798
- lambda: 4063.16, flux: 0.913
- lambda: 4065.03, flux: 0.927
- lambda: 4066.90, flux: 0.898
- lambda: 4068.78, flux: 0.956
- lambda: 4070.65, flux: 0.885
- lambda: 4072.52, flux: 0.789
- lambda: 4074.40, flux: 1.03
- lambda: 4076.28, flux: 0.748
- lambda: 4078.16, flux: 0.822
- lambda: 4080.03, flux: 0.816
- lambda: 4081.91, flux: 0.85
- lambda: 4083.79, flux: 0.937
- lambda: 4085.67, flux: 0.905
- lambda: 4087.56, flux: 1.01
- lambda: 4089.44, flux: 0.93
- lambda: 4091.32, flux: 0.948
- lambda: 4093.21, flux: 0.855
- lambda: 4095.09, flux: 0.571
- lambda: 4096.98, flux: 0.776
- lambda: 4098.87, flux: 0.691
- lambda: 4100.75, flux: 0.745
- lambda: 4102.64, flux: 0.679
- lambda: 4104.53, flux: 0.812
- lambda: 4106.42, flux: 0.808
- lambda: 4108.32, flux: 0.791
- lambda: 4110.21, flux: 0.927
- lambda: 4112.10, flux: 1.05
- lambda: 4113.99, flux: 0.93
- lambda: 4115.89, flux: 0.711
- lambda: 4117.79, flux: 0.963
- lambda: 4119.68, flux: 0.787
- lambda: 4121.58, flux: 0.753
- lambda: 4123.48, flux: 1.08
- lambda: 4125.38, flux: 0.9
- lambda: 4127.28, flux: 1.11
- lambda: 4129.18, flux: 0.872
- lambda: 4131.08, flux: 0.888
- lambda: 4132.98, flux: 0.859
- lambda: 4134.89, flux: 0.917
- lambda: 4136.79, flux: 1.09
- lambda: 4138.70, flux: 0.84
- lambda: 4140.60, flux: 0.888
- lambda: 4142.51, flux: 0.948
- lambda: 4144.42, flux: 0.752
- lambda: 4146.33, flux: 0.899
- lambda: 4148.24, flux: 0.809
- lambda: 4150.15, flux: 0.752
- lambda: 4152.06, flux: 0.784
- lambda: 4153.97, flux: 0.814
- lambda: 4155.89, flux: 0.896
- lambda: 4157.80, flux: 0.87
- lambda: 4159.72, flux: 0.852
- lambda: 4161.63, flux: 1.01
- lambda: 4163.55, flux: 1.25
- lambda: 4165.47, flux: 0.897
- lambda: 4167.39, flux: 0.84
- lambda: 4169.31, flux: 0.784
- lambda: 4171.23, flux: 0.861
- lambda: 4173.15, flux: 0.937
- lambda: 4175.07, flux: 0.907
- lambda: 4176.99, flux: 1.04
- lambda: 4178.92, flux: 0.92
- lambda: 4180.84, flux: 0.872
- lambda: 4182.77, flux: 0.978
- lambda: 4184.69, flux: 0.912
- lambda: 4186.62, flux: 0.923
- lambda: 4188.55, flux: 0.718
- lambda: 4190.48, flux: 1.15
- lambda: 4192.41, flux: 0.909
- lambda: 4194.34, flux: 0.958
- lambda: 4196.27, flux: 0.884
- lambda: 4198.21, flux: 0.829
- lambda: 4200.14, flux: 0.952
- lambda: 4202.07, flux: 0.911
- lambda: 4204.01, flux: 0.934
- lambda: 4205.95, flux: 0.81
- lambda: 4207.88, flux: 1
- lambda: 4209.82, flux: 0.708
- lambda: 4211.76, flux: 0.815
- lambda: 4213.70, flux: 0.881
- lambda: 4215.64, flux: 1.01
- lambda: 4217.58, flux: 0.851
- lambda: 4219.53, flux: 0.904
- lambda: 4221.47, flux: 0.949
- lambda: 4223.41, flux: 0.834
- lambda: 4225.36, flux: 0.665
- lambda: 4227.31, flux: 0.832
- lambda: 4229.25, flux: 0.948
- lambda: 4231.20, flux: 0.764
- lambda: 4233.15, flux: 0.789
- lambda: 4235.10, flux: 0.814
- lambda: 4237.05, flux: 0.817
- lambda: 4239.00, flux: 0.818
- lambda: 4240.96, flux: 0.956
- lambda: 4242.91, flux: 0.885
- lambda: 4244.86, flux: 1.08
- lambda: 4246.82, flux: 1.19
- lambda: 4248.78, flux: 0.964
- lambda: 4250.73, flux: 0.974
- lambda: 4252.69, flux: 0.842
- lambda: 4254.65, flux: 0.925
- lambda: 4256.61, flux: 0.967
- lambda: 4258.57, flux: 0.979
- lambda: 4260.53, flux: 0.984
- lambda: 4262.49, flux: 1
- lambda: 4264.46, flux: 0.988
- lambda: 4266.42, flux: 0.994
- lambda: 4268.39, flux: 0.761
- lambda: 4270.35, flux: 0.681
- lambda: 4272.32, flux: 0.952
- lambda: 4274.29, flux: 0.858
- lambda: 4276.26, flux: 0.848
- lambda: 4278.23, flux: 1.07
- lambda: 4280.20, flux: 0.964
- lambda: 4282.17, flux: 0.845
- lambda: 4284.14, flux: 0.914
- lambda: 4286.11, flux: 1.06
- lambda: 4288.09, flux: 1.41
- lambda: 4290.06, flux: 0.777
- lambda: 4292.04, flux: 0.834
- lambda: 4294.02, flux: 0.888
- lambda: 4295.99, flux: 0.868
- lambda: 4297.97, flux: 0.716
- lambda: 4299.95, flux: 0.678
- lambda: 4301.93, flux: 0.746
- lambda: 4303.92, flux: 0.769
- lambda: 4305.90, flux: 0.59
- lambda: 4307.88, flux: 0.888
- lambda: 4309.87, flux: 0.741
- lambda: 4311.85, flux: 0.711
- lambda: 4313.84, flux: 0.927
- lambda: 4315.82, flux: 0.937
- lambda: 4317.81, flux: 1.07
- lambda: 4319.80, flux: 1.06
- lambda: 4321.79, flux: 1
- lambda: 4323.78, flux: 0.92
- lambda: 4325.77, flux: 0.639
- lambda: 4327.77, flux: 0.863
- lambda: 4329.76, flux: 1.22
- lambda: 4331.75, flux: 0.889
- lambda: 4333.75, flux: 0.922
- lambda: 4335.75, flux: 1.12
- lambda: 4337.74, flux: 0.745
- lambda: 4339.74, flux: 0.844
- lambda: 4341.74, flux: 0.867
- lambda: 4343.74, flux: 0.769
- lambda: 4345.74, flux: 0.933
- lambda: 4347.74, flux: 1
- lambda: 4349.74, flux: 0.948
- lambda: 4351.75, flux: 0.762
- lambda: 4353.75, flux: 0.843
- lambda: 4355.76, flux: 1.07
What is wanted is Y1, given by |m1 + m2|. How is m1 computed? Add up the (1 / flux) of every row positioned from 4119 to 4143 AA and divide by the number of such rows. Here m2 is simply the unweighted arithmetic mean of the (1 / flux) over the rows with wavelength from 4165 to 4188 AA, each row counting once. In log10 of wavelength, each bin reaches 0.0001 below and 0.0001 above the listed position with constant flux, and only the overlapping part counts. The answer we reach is 2.21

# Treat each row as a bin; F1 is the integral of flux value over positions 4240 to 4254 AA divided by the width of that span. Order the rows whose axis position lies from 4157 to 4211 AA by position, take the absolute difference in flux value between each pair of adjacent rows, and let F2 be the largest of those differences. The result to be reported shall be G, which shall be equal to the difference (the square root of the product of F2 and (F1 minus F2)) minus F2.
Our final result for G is 0.056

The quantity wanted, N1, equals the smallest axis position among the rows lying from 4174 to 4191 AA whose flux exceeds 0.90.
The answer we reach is 4175.07 AA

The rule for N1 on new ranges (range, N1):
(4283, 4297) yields 4284.14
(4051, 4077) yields 4053.81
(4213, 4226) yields 4215.64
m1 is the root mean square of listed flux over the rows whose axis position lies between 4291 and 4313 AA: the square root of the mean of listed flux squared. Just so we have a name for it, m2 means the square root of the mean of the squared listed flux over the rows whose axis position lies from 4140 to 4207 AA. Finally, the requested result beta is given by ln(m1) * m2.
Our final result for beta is -0.23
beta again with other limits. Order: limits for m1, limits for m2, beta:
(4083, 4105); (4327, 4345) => -0.17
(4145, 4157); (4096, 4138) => -0.17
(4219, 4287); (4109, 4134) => -0.08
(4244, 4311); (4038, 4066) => -0.07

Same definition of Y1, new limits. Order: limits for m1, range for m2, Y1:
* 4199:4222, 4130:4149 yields 2.26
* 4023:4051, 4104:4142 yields 2.27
